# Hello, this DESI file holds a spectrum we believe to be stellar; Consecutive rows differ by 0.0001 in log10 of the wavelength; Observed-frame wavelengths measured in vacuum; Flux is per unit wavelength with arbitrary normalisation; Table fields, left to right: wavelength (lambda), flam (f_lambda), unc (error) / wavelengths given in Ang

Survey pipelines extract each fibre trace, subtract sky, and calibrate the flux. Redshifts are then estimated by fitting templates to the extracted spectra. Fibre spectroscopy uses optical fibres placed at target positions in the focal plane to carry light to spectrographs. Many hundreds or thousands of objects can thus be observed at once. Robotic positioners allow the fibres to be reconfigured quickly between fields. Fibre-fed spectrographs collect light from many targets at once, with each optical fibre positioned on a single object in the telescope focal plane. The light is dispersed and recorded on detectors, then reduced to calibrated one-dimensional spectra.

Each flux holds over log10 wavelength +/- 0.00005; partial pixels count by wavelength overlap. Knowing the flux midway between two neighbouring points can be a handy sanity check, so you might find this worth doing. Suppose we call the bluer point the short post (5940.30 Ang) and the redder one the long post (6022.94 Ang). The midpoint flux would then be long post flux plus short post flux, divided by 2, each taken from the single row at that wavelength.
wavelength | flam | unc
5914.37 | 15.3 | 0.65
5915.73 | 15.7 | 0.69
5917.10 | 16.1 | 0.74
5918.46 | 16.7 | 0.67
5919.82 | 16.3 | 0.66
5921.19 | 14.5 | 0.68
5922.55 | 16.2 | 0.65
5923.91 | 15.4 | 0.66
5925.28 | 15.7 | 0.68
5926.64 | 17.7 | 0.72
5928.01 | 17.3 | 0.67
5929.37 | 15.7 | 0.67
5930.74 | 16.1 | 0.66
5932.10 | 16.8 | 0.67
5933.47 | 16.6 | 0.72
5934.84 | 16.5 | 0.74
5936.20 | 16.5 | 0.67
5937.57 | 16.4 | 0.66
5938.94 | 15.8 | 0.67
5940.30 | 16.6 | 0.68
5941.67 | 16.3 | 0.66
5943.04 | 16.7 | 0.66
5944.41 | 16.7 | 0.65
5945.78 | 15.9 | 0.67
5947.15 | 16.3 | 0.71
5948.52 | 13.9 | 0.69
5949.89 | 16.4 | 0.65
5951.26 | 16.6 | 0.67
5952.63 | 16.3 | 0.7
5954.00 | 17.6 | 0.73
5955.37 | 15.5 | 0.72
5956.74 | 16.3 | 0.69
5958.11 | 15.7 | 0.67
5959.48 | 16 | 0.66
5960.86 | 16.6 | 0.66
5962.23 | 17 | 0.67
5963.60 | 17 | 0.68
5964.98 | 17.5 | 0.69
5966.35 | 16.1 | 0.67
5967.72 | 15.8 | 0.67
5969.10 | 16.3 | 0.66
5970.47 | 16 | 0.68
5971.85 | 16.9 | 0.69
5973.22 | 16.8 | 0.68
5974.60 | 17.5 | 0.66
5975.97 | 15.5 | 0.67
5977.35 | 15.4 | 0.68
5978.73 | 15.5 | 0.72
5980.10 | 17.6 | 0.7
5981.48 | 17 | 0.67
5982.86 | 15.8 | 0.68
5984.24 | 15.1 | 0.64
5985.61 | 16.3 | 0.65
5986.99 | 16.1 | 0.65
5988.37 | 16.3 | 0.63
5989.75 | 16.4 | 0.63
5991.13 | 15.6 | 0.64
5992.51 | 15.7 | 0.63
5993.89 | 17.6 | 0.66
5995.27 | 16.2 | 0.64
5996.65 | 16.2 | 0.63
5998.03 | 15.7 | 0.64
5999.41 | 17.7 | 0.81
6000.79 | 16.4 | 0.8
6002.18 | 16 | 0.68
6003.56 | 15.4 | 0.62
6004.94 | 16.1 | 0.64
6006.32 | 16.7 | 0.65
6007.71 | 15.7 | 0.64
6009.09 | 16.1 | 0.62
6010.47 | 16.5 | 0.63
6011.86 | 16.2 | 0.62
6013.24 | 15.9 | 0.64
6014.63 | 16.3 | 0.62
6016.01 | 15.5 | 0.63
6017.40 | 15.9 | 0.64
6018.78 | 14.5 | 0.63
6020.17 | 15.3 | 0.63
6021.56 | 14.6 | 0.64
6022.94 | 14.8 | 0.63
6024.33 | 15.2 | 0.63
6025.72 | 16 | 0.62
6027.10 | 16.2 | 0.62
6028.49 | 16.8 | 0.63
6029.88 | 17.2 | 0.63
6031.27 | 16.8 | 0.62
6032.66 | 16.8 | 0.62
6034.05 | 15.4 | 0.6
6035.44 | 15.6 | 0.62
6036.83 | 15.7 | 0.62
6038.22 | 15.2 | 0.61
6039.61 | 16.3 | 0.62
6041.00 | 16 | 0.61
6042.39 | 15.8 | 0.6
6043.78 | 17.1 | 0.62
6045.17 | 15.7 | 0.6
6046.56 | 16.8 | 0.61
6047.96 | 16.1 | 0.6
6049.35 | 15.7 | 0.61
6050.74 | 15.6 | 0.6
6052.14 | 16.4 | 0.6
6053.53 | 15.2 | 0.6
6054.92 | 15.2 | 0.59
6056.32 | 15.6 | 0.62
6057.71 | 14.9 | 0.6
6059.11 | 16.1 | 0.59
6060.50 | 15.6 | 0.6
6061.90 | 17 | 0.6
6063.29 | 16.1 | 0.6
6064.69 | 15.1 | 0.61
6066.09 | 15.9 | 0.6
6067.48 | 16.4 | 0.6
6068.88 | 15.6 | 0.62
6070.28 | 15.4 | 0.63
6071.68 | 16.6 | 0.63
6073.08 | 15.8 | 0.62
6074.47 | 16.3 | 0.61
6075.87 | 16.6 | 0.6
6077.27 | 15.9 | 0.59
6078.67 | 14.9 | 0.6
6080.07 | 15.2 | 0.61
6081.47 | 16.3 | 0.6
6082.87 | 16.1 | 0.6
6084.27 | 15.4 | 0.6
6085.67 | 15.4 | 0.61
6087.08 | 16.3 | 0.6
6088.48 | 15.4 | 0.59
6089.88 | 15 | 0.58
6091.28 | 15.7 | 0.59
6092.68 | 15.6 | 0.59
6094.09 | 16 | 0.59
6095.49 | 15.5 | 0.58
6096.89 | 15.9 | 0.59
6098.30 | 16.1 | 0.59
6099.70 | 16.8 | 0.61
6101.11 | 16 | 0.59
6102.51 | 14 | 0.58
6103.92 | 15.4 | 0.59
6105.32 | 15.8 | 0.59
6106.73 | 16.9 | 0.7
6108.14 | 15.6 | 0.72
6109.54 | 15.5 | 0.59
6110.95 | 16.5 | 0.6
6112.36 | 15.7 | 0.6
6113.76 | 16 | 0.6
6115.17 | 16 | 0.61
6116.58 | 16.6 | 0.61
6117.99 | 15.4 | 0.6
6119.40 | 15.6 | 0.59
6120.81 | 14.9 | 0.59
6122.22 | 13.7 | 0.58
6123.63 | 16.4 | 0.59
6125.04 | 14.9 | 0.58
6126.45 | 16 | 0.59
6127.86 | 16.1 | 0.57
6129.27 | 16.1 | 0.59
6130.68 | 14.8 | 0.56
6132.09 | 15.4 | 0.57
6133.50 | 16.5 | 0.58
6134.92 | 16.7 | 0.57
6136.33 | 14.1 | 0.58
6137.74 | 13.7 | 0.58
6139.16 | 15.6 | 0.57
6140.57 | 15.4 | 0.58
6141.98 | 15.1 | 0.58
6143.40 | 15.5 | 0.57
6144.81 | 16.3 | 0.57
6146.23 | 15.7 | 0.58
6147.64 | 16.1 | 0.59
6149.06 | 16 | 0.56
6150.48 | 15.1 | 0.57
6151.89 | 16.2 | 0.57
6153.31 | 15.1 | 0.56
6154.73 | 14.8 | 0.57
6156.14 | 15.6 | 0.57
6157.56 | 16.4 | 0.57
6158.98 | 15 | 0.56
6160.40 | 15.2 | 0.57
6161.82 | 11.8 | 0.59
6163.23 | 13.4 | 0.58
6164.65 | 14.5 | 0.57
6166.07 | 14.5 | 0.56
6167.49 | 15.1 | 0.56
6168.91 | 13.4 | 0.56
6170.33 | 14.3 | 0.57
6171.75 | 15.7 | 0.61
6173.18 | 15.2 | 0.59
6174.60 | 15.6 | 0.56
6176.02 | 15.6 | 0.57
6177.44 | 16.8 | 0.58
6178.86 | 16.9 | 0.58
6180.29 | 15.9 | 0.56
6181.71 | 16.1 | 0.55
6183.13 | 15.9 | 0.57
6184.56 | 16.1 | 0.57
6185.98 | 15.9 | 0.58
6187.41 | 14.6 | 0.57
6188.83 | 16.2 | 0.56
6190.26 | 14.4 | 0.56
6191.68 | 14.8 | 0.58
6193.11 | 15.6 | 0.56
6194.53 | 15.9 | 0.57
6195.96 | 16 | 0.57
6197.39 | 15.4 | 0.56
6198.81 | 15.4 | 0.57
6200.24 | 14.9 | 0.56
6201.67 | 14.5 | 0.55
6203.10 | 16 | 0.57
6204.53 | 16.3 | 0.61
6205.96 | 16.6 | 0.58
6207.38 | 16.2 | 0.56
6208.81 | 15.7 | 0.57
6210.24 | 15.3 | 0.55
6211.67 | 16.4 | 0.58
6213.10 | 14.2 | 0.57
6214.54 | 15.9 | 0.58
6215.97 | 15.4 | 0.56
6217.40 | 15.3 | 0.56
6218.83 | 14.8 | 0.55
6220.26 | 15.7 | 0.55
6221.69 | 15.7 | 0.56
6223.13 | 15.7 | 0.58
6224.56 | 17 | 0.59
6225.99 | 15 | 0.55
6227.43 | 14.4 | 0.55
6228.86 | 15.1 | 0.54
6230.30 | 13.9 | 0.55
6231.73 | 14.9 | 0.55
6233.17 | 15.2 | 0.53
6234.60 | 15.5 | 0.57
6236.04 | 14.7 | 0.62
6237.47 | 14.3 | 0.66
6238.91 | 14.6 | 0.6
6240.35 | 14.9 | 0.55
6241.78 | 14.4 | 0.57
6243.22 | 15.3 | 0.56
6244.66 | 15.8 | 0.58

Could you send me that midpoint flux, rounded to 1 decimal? 15.7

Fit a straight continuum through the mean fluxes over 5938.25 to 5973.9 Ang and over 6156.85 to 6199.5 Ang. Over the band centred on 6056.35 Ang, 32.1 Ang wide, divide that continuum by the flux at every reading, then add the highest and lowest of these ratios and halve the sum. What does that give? 1.00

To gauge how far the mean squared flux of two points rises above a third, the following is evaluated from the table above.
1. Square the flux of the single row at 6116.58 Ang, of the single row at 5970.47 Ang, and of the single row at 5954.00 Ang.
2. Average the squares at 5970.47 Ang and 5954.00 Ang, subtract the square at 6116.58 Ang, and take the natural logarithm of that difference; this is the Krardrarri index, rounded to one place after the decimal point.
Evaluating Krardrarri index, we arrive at 2.0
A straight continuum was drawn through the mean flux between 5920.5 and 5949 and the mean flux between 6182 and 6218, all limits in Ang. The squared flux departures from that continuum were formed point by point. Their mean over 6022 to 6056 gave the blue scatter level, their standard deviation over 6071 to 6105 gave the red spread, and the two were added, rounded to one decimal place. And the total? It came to 1.1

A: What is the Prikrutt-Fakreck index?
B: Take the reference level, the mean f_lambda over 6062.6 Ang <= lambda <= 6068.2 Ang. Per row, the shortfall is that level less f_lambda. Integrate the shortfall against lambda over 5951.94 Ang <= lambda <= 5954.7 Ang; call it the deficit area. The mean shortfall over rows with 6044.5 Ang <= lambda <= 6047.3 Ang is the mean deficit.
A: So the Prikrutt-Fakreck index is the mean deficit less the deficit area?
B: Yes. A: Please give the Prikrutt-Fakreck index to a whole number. 3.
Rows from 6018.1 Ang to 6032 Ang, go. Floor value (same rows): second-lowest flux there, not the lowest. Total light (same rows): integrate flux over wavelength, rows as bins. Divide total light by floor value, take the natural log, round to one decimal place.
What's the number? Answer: 2.7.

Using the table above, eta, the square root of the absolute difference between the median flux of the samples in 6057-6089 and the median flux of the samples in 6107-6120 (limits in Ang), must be 0.45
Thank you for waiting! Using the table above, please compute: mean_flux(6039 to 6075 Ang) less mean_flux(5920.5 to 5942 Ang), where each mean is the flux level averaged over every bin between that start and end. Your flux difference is -0.32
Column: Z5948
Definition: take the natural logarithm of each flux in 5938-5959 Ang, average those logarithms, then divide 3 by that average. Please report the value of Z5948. 1.078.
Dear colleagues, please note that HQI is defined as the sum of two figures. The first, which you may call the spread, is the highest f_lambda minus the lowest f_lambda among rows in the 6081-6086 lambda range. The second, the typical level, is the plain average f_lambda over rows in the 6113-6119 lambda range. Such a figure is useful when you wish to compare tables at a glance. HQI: 16.9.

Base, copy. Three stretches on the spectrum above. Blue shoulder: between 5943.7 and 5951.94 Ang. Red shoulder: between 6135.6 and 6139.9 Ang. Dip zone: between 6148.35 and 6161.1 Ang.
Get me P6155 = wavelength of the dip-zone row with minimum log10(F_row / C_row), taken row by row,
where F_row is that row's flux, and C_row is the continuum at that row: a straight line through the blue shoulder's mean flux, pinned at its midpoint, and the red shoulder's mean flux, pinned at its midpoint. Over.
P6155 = 6154.73 Ang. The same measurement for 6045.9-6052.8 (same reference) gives 6050.74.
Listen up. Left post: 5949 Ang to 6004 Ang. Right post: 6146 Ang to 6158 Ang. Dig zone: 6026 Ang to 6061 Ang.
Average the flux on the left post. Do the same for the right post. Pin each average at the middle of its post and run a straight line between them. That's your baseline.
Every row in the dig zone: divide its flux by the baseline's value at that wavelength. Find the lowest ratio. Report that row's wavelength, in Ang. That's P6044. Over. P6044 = 6057.71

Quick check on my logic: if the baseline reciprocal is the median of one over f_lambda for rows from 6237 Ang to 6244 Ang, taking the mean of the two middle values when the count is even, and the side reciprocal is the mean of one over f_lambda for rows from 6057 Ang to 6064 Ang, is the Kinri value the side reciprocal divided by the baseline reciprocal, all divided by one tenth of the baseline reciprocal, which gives 134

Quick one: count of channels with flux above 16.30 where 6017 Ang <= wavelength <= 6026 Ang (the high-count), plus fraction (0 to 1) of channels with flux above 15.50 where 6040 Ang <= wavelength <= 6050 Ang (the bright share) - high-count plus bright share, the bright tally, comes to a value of 1.0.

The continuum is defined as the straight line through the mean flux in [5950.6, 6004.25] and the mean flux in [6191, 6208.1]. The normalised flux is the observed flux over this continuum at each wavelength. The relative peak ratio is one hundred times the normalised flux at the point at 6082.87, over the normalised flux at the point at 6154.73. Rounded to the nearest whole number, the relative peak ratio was 107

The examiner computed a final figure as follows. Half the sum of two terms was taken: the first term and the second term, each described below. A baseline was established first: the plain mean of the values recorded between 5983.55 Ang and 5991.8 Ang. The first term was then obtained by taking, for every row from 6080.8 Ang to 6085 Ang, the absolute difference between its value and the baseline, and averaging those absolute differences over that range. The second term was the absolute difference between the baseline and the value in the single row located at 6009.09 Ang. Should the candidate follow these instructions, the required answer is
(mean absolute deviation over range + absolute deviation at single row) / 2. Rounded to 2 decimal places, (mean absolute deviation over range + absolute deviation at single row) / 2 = 0.24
